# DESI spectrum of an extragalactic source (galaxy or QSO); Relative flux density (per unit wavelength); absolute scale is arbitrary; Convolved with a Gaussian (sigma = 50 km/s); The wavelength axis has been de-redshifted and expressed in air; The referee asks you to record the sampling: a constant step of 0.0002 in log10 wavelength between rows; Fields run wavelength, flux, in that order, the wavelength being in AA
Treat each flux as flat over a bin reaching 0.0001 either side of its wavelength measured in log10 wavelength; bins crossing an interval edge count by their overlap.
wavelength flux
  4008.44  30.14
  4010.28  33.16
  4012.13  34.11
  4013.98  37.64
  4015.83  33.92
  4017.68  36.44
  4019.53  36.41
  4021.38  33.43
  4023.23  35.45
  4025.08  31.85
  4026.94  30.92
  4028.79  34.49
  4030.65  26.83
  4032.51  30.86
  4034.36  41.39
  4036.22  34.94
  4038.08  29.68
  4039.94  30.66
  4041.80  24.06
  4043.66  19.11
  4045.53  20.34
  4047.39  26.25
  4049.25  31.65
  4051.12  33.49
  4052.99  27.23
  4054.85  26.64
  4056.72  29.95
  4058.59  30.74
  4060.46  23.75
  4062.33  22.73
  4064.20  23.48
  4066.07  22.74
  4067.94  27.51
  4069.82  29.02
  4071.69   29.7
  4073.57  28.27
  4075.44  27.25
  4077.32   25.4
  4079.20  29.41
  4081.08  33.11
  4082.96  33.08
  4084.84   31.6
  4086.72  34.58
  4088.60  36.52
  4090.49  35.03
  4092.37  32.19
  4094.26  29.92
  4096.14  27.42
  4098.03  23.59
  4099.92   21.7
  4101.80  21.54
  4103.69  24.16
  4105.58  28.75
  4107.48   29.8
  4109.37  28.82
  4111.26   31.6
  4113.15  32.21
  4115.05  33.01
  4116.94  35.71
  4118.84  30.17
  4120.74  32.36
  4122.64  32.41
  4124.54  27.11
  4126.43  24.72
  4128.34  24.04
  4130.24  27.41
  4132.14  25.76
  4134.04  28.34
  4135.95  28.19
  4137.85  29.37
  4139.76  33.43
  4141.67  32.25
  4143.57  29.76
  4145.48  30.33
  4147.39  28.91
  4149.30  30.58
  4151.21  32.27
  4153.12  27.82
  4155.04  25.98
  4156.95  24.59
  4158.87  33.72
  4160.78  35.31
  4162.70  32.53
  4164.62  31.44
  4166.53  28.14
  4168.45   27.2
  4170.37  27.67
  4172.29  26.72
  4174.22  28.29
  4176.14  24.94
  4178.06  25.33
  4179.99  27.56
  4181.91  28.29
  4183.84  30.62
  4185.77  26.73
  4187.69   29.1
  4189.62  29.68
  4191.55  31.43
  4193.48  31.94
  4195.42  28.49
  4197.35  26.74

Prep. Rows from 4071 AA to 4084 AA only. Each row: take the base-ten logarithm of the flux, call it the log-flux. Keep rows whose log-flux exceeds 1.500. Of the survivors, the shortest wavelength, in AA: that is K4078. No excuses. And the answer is 4081.08 AA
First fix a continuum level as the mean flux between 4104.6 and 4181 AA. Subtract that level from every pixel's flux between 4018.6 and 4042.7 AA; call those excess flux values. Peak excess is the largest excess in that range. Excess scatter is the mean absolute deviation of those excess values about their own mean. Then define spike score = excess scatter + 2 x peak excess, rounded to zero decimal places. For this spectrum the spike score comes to 27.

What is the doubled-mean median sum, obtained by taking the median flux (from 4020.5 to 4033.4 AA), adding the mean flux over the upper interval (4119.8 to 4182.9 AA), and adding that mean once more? 90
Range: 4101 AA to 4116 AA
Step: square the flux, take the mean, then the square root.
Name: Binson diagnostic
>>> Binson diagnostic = 29.0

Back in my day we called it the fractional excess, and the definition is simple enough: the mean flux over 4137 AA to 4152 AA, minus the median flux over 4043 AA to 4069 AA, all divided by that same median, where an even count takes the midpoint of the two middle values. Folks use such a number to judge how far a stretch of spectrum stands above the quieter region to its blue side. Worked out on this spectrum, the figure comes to 0.17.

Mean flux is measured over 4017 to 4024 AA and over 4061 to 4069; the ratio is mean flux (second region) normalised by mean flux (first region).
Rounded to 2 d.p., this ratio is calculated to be 0.68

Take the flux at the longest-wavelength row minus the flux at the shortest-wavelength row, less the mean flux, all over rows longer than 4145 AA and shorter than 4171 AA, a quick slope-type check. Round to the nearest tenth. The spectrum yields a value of -32.4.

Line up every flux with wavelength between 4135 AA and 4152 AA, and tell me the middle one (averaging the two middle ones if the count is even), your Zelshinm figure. 30.3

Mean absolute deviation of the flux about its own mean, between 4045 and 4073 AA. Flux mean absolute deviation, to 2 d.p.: 3.09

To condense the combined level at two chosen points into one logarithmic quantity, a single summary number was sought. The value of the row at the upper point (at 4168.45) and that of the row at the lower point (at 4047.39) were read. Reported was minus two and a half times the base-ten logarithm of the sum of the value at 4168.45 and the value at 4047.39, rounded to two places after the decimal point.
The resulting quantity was -4.32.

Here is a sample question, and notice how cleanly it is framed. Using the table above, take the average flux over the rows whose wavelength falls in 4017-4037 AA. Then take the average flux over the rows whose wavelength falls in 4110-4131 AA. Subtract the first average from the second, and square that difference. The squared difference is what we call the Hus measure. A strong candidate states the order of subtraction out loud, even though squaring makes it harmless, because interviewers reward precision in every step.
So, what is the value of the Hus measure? 15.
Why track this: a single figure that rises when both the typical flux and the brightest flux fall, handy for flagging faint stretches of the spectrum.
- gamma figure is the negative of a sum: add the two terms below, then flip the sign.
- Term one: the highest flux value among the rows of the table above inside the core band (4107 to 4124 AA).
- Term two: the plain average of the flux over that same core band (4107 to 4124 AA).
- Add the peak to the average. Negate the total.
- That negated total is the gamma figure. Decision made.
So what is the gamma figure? -67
